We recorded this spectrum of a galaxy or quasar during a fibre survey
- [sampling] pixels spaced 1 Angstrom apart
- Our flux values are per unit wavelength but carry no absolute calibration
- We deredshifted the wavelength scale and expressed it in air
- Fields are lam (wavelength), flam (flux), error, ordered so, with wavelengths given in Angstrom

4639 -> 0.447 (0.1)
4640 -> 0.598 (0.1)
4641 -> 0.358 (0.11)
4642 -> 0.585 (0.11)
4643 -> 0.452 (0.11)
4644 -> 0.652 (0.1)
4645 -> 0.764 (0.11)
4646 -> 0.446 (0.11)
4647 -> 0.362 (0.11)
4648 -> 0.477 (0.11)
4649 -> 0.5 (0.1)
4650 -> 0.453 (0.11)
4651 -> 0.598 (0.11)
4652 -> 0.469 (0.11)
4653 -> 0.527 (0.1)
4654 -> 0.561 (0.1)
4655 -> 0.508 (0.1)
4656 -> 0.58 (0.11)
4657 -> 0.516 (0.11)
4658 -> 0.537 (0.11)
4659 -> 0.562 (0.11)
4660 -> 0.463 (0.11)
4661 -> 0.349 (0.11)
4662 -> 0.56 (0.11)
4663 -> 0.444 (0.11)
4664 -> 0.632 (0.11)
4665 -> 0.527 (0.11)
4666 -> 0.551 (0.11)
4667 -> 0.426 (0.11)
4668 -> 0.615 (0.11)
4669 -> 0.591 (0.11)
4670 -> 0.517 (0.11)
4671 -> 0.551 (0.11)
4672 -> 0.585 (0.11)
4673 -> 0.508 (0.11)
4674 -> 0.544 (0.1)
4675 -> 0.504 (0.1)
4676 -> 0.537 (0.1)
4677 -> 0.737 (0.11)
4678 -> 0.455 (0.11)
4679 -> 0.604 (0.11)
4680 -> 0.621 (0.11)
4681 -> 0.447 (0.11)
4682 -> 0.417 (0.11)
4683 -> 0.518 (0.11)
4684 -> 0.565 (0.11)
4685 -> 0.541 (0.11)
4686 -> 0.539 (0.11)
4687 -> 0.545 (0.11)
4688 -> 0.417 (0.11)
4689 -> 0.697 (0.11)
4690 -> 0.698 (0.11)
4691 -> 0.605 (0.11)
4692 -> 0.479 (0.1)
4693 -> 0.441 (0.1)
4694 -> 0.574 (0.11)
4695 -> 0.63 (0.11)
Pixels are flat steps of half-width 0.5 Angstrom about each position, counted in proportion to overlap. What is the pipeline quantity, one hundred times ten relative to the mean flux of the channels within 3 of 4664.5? 1911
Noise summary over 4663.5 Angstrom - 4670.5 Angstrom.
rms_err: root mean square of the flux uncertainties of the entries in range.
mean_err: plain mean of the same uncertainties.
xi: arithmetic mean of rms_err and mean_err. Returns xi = 0.110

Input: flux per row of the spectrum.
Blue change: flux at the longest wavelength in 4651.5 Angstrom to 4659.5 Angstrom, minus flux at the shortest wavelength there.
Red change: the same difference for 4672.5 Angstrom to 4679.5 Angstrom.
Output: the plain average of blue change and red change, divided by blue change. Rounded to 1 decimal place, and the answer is 1.0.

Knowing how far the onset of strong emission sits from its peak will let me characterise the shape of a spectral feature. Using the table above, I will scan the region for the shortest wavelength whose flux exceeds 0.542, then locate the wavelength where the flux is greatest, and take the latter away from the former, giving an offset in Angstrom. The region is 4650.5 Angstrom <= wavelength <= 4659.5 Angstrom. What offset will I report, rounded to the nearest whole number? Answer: 0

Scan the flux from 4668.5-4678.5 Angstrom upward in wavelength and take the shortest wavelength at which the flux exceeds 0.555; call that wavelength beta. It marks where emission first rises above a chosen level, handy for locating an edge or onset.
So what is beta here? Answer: 4669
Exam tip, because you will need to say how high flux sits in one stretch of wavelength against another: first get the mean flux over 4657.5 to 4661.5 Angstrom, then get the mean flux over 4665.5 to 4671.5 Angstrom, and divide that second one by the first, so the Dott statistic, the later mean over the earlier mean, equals 1.13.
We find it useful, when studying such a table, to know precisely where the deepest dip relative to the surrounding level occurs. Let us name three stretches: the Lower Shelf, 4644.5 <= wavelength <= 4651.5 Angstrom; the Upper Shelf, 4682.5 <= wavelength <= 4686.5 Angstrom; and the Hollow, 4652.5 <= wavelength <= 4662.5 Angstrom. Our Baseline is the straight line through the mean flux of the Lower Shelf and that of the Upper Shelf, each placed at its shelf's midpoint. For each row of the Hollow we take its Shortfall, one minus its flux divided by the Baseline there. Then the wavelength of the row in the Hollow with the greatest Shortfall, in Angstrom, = 4661 Angstrom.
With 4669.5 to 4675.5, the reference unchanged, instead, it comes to 4675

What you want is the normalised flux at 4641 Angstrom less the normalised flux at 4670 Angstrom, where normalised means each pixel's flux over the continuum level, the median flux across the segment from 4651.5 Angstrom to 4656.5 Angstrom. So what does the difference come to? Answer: -0.30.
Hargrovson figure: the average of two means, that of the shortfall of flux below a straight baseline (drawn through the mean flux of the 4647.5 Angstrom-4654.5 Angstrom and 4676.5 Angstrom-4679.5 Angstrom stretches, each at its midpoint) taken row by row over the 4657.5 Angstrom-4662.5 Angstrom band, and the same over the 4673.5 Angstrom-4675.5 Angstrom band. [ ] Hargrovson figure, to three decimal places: 0.055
